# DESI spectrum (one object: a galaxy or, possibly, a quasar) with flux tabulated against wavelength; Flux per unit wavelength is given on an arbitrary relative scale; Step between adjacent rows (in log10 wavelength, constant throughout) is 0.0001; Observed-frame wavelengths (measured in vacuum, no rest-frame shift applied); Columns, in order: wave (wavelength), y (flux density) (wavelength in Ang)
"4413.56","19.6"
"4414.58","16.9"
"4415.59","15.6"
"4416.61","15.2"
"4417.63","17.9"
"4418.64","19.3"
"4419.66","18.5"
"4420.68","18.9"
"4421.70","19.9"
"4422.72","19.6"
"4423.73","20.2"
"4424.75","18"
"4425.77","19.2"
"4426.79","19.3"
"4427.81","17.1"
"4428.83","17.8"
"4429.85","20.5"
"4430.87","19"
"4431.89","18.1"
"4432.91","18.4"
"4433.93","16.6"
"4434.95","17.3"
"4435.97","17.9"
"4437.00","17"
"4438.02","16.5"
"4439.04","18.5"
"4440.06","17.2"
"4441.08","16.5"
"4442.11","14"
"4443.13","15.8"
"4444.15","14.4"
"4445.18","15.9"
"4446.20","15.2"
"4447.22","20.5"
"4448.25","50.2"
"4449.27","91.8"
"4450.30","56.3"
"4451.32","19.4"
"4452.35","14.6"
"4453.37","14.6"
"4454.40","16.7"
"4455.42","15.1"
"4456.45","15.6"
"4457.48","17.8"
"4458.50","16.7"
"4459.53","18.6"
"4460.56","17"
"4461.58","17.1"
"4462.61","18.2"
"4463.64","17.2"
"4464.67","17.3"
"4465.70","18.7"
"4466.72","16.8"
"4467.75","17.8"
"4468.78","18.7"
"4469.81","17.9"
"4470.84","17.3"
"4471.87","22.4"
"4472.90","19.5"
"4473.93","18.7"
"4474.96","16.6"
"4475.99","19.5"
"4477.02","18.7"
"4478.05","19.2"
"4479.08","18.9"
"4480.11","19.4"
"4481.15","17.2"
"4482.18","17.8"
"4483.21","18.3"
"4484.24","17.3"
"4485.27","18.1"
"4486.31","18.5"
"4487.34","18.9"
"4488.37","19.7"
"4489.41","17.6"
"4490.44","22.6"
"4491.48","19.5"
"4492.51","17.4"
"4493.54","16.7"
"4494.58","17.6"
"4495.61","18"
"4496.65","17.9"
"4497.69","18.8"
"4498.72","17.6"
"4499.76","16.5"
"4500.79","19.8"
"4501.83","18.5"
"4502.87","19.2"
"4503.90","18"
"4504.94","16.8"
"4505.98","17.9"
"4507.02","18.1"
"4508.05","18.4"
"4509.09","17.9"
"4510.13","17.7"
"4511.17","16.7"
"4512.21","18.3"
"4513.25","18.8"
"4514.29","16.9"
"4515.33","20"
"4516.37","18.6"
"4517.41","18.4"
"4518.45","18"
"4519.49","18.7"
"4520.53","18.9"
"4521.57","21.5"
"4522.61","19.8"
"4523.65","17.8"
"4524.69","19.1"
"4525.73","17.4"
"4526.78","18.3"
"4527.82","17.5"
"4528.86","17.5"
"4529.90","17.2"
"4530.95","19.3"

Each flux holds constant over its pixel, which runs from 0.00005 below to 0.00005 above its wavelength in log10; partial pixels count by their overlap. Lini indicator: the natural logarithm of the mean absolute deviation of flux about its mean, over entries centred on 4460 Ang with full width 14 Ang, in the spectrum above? -0.11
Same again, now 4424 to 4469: 1.83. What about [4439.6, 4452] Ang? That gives 2.92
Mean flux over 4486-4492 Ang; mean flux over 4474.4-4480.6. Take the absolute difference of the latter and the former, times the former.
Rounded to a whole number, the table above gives 15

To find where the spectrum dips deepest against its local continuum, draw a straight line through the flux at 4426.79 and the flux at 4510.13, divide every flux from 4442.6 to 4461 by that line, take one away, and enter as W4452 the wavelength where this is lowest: 4444.15 Ang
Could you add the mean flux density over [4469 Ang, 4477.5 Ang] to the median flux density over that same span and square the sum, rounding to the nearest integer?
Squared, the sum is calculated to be 1408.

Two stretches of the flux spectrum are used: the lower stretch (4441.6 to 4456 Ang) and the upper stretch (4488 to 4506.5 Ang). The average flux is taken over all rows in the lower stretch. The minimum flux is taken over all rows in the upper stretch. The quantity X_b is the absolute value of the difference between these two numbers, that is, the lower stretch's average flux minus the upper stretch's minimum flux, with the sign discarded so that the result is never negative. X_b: 10.2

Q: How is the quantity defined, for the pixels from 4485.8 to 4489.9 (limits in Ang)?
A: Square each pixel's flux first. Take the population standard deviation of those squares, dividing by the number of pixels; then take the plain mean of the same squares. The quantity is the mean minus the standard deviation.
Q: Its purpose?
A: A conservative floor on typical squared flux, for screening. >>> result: 321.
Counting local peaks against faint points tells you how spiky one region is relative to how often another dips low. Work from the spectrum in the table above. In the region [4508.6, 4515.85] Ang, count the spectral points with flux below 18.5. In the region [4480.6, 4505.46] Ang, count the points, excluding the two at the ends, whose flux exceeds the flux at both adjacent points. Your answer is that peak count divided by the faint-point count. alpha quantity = 1.40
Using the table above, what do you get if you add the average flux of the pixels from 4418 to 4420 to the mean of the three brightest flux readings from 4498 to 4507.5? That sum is 38.1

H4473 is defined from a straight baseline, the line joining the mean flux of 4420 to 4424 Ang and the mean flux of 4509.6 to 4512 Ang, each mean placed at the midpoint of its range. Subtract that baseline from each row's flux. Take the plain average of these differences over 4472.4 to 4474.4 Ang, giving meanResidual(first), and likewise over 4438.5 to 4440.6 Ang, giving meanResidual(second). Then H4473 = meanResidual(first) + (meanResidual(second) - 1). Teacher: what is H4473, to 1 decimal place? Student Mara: -1.5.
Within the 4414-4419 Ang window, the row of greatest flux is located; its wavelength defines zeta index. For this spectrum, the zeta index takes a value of 4418.64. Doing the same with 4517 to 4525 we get 4521.57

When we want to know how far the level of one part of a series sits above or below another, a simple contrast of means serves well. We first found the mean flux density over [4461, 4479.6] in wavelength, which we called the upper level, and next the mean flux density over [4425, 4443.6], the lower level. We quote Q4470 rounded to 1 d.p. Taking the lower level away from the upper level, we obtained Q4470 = 0.8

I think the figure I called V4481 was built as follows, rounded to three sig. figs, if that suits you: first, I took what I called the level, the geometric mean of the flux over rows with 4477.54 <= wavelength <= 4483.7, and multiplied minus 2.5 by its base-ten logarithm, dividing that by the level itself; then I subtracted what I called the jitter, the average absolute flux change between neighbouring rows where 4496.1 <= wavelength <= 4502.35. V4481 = -1.73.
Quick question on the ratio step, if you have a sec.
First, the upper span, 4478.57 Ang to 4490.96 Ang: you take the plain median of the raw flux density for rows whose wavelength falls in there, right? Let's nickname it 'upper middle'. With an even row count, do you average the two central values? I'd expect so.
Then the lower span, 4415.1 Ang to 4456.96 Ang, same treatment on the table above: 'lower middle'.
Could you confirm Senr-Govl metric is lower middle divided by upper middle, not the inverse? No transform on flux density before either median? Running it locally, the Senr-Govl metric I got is 0.97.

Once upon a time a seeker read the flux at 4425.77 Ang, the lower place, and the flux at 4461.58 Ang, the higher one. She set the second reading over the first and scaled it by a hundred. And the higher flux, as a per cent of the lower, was 89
